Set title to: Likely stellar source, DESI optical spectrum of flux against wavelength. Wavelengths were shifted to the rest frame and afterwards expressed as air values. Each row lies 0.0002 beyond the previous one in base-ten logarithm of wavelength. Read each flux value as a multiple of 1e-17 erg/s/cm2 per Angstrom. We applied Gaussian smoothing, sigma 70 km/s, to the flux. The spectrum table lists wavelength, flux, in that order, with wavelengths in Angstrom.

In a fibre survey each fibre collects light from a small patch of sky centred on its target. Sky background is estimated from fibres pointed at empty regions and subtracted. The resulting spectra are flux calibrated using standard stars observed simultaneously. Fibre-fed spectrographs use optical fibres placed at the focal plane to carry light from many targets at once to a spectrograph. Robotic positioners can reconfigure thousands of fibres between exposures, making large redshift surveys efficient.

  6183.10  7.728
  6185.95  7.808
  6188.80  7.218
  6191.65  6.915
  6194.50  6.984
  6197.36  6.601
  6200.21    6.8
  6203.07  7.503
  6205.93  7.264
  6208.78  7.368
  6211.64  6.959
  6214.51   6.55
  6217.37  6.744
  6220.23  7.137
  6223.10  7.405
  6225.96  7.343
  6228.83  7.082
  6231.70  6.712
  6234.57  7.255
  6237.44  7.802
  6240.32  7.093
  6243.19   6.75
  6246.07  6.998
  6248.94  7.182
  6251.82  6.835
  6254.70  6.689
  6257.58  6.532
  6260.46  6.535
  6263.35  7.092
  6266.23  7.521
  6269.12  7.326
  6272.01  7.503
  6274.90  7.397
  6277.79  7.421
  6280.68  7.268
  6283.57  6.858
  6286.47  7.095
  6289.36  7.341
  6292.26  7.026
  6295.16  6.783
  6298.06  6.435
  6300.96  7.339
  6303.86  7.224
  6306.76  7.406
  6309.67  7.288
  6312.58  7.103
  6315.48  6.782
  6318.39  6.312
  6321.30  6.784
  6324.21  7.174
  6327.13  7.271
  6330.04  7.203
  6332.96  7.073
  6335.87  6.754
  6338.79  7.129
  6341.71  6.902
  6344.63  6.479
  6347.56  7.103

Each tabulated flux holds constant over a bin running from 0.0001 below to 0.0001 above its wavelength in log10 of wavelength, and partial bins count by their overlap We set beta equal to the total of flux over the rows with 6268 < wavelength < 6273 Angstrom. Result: 14.83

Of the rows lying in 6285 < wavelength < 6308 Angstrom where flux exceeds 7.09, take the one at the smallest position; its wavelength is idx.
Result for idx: 6286.47 Angstrom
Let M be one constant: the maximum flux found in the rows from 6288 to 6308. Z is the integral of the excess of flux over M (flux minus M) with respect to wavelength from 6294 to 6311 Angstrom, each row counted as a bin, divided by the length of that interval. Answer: -0.32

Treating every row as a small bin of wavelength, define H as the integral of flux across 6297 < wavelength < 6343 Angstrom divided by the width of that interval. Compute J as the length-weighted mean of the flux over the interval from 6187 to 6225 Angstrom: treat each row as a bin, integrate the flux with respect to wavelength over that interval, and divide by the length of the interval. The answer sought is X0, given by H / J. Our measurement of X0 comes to 0.996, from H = 7.02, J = 7.05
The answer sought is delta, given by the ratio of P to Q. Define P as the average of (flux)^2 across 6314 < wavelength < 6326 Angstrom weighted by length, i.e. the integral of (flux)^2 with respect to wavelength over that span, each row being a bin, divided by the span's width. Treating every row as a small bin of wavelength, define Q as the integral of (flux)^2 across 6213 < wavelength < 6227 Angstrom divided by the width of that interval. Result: 0.93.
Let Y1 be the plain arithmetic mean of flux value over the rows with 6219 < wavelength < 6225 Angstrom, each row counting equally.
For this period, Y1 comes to 7.27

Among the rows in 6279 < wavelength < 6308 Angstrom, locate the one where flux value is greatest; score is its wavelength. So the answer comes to 6306.76 Angstrom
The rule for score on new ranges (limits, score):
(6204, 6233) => 6223.10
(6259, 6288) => 6266.23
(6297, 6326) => 6306.76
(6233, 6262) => 6237.44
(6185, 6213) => 6185.95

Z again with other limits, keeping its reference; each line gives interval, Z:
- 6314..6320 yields -0.85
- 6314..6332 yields -0.48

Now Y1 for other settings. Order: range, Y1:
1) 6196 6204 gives 6.97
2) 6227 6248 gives 7.10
